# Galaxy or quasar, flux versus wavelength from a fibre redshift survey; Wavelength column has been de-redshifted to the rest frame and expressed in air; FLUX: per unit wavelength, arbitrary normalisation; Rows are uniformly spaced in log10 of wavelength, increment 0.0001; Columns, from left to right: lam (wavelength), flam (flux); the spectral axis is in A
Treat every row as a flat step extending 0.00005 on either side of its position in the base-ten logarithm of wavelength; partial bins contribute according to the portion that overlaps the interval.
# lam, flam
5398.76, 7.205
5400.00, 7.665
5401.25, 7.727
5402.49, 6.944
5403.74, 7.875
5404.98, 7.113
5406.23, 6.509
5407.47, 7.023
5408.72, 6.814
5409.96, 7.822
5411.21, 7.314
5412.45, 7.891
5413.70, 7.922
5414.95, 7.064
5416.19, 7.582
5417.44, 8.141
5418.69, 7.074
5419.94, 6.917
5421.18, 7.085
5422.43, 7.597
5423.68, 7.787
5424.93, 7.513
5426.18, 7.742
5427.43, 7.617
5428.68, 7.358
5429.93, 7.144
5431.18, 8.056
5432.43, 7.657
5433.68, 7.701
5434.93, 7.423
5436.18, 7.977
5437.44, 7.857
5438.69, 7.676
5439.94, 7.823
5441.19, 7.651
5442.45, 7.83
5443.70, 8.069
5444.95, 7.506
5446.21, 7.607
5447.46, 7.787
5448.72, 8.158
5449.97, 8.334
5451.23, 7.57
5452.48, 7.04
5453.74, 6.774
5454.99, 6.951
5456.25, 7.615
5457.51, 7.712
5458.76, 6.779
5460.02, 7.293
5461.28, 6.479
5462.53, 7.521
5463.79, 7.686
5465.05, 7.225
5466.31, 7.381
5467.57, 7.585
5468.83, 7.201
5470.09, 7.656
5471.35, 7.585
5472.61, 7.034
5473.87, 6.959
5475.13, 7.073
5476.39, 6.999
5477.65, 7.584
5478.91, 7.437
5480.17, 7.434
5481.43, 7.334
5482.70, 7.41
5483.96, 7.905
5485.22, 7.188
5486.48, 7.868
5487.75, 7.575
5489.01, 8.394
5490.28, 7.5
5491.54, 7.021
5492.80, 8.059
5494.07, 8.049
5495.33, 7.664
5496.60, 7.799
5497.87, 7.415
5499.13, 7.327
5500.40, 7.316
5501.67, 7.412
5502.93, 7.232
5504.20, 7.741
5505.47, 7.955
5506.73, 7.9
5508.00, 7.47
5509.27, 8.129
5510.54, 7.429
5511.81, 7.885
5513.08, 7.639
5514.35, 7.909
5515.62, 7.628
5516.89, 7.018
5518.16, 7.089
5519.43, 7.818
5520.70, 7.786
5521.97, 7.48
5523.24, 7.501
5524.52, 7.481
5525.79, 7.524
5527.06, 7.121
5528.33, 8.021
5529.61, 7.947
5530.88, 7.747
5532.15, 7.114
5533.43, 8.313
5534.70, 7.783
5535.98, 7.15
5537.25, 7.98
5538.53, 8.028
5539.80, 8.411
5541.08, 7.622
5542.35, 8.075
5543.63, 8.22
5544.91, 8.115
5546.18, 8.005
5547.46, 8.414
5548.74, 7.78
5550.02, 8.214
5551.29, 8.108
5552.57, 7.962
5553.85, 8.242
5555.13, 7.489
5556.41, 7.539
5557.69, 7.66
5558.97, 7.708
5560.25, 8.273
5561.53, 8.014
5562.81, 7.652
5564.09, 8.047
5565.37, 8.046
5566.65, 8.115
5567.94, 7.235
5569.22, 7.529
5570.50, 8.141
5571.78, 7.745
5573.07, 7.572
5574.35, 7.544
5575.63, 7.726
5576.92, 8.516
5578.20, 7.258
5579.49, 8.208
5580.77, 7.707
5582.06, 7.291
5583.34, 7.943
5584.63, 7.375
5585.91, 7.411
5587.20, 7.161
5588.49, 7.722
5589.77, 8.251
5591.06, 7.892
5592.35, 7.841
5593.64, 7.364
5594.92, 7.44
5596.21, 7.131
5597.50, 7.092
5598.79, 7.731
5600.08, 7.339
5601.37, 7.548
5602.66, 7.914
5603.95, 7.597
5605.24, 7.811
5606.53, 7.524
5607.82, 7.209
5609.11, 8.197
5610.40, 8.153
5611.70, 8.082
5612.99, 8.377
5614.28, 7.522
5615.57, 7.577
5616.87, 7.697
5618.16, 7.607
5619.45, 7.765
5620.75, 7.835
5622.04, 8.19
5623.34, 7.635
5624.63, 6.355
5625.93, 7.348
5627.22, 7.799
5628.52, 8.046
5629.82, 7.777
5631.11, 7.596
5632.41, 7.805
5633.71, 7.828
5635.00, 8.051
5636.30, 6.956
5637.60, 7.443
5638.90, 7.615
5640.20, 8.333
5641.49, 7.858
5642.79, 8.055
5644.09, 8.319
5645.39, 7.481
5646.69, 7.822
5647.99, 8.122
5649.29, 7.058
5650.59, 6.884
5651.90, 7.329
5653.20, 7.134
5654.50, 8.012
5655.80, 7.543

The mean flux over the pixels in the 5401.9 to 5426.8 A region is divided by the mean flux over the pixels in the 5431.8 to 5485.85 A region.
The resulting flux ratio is 0.99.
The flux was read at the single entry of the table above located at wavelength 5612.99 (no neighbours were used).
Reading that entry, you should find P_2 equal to 8.377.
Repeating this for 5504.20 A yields 7.741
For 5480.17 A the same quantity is 7.434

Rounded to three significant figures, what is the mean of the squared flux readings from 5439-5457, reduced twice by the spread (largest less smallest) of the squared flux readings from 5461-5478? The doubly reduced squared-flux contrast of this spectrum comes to 24.1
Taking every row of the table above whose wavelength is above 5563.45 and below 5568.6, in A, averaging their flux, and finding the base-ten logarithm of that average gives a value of 0.895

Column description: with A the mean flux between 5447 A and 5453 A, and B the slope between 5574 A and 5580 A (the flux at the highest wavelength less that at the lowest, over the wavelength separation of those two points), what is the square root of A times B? 1.00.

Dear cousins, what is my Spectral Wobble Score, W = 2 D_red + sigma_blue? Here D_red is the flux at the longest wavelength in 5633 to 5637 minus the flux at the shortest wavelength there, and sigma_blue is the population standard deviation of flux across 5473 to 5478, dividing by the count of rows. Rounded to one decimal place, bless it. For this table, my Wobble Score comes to -1.5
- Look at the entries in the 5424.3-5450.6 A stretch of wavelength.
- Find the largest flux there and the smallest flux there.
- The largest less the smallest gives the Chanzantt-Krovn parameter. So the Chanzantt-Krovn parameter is 1.19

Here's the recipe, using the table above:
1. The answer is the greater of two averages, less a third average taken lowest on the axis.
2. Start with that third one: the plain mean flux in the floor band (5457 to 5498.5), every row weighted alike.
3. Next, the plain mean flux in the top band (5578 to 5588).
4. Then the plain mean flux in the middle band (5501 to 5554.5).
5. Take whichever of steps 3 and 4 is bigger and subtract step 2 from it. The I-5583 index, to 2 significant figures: 0.32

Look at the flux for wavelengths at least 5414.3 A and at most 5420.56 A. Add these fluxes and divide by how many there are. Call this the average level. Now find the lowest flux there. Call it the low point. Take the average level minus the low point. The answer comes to 0.44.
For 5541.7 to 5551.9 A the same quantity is 0.34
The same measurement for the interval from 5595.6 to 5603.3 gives 0.37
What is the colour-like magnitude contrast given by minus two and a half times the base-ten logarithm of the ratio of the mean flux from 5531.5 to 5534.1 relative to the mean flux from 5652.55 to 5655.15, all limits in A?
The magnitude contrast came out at -0.02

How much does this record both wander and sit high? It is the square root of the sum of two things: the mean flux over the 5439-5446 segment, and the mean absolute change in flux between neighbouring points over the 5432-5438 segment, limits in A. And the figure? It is 2.83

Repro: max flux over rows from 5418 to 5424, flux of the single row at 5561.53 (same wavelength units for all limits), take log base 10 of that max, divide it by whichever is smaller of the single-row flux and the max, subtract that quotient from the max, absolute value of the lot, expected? 7.67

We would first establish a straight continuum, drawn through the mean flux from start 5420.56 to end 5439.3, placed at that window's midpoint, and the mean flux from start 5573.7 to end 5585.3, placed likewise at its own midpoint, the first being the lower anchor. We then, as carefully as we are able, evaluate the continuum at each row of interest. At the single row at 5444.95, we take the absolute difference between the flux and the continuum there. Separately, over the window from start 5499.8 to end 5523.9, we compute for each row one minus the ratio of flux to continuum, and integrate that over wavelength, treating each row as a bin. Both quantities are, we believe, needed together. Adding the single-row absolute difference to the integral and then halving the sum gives 0.19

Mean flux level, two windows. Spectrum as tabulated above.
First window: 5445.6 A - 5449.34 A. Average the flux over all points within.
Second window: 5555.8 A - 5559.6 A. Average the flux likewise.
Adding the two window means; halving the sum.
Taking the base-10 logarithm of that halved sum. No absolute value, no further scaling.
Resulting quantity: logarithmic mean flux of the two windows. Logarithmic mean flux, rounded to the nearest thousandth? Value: 0.889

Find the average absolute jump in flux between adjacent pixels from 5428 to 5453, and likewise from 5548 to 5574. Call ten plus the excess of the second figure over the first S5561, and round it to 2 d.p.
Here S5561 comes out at 9.99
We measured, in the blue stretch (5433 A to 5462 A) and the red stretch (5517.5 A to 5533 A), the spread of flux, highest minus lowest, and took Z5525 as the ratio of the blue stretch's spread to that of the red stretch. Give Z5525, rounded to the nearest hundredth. 1.99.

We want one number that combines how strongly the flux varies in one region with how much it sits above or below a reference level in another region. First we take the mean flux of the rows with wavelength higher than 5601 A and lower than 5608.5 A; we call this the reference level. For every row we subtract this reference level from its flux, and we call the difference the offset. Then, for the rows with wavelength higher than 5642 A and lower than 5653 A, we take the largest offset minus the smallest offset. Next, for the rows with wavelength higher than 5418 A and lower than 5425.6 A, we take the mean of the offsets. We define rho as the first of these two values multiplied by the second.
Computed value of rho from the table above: -0.39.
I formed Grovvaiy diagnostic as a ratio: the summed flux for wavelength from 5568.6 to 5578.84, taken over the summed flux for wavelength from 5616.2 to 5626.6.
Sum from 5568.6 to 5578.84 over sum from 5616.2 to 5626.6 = 1.03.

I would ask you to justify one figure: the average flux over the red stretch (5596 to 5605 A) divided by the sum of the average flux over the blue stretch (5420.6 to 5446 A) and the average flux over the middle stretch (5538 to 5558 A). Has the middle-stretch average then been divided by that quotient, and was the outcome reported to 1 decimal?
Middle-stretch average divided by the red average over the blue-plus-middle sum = 16.7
